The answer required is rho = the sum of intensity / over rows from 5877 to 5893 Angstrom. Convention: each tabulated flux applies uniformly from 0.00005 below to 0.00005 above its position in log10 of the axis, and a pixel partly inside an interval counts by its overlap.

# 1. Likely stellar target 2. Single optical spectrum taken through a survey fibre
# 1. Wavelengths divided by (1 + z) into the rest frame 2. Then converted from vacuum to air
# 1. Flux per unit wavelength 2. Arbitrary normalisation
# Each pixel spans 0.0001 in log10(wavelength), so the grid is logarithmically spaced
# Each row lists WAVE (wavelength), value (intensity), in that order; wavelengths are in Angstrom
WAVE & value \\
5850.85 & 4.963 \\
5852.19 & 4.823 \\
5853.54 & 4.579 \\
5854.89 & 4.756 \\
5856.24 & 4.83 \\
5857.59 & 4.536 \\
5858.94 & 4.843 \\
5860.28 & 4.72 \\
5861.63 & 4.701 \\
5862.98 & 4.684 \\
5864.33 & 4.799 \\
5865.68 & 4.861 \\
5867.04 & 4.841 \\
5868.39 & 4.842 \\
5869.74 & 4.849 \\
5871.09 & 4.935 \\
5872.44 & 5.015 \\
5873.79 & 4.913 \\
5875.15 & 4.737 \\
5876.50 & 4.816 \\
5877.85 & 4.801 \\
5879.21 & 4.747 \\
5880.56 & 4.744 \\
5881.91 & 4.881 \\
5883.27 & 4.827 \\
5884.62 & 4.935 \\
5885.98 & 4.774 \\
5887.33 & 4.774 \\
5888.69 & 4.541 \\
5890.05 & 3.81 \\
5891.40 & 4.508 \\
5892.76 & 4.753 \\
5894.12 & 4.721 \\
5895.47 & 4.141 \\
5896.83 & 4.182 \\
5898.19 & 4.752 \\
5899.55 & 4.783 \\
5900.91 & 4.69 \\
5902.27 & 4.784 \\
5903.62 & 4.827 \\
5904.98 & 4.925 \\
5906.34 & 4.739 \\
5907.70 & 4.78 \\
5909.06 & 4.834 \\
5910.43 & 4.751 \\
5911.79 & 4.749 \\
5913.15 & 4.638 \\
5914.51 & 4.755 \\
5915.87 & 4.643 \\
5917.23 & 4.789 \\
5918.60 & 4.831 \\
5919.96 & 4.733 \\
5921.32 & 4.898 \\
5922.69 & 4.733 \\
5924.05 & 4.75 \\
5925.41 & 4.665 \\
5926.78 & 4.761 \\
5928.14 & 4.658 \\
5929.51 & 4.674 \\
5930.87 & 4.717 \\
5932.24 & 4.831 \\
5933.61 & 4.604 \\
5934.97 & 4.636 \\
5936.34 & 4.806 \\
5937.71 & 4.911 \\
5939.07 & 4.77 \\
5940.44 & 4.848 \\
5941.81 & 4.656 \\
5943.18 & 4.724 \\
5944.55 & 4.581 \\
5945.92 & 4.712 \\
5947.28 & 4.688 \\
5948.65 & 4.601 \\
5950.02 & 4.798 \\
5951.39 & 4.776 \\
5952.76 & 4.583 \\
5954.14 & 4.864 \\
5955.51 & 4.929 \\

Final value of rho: 56.1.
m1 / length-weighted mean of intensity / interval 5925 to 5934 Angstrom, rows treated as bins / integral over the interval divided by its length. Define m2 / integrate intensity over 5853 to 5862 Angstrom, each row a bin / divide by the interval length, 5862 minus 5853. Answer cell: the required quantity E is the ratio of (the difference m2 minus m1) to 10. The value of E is 0.001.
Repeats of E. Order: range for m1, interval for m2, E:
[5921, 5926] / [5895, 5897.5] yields -0.060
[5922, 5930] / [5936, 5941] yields 0.013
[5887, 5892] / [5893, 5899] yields 0.010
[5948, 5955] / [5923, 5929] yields -0.001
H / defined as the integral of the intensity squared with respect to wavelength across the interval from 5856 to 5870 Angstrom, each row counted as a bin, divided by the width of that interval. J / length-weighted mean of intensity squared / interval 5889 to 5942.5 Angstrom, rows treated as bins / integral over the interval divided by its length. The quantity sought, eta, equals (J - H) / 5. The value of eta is -0.14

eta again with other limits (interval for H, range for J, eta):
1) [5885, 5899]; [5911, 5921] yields 0.42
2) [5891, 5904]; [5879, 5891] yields 0.11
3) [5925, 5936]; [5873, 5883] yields 0.21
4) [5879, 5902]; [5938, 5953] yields 0.16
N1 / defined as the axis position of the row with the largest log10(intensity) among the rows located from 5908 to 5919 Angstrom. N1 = 5909.06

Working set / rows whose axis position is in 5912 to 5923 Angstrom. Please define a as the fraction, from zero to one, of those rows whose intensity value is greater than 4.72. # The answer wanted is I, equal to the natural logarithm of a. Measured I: -0.3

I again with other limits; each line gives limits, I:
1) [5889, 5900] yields -0.7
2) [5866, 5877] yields 0.0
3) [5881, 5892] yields -0.5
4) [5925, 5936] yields -1.4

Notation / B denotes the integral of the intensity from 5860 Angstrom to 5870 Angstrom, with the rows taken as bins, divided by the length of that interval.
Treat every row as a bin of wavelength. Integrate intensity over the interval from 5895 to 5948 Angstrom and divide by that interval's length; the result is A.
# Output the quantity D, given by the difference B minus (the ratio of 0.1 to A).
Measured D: 4.76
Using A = 4.72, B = 4.78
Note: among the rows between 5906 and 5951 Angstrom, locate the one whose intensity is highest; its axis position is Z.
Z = 5937.71 Angstrom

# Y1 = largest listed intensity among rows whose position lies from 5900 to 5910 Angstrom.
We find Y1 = 4.925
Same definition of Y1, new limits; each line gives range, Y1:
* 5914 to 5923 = 4.898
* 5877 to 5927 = 4.935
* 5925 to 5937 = 4.831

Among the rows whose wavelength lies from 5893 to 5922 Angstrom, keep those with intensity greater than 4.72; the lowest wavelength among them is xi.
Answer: 5894.12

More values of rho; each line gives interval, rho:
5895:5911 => 56.2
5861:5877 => 58.0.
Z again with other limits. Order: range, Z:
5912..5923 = 5921.32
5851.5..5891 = 5872.44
